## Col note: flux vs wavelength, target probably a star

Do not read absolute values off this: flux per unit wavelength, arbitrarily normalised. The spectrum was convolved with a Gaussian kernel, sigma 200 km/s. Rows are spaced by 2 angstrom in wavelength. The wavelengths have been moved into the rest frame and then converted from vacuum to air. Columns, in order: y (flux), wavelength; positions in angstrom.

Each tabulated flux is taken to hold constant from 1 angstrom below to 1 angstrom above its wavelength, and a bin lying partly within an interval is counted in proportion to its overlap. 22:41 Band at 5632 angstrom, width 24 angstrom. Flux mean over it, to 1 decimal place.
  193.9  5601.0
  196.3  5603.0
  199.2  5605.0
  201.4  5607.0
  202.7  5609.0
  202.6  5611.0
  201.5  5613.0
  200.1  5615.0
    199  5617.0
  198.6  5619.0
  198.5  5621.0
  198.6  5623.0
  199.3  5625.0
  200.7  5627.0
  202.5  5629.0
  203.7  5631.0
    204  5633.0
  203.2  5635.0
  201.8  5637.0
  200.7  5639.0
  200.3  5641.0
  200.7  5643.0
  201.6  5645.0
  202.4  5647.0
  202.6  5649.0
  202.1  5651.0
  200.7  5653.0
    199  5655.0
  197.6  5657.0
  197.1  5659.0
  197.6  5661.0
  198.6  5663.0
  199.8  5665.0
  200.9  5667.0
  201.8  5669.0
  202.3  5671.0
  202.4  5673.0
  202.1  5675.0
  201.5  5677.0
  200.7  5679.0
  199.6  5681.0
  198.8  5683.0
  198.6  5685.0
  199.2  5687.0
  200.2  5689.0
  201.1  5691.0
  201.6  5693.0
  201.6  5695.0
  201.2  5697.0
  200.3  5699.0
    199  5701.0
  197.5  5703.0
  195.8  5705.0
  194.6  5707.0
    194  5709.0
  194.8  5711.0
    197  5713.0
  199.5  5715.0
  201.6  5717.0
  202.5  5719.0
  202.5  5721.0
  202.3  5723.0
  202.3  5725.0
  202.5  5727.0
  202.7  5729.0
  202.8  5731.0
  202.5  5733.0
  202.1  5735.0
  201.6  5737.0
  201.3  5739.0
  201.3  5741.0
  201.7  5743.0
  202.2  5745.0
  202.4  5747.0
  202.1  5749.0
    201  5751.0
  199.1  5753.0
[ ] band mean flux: 201.2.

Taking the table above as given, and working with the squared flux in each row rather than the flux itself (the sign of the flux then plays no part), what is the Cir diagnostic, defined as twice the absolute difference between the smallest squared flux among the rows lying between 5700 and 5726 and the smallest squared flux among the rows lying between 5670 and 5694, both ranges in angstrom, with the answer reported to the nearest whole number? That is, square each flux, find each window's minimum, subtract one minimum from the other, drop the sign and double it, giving 3612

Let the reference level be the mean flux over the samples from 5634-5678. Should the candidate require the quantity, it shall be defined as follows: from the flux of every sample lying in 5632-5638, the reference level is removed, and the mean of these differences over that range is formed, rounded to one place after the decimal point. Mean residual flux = 2.2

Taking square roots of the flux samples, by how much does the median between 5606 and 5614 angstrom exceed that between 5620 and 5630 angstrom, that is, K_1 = 0.097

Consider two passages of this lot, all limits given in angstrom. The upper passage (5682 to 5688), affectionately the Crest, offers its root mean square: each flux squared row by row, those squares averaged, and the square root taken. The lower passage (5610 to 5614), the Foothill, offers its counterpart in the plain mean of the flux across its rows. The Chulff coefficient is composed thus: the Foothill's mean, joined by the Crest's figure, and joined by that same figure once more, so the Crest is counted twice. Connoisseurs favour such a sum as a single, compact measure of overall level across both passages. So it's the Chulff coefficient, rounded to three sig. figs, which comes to 600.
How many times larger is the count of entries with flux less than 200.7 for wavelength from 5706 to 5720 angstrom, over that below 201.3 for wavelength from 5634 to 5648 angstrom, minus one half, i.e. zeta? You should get 1.17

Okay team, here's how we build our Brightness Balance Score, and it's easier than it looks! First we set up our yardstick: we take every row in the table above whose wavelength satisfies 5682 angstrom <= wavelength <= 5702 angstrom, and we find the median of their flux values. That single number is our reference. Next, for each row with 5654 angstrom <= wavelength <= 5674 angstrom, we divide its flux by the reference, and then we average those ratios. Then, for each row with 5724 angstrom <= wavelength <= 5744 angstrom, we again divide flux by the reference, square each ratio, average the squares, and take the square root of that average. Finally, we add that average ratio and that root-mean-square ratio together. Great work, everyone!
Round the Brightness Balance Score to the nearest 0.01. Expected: 2.01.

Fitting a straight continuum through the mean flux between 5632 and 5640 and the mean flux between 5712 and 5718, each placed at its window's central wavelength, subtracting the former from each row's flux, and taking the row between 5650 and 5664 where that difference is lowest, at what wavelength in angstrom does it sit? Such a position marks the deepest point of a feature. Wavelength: 5659.0 angstrom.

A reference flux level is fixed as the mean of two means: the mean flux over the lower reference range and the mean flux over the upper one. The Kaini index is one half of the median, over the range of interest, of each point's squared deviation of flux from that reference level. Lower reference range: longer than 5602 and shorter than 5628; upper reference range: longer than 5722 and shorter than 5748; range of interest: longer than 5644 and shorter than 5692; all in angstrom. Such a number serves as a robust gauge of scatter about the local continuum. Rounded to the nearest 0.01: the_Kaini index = 0.90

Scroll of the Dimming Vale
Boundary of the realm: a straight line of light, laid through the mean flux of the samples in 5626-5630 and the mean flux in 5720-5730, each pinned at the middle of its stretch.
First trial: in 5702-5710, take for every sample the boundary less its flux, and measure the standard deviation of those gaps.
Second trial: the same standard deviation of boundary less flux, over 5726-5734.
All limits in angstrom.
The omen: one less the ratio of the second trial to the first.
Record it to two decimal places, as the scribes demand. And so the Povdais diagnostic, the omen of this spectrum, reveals 0.90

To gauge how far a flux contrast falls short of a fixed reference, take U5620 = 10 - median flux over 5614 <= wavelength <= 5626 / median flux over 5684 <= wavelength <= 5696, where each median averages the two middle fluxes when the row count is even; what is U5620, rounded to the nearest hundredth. 9.01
